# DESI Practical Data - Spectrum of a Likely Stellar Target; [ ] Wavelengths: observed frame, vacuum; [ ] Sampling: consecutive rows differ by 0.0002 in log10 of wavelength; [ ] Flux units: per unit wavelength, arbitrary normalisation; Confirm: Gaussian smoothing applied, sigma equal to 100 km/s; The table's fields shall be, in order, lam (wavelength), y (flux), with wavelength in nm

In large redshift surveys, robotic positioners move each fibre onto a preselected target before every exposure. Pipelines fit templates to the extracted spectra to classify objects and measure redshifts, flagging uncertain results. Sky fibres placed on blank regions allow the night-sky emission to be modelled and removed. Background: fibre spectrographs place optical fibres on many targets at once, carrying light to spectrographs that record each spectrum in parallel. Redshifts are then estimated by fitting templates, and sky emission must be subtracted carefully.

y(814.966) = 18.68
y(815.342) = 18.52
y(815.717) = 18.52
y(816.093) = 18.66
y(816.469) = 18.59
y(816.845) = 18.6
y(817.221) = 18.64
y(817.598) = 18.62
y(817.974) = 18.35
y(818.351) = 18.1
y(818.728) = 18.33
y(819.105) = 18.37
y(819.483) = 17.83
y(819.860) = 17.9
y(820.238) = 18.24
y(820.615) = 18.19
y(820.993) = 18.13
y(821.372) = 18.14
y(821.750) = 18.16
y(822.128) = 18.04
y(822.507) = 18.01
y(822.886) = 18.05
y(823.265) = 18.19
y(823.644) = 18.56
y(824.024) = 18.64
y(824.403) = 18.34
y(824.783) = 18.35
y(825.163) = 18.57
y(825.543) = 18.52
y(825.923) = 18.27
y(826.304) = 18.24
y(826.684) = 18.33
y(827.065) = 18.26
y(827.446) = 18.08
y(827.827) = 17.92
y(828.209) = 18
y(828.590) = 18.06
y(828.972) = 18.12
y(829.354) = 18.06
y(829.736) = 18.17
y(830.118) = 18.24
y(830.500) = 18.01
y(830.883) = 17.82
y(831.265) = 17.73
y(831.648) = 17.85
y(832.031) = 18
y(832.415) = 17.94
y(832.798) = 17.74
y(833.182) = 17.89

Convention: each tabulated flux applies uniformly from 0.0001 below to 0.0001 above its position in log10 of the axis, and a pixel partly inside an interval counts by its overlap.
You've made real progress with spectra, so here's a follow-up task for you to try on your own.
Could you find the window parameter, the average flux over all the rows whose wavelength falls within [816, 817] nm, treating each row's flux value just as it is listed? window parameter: 18.6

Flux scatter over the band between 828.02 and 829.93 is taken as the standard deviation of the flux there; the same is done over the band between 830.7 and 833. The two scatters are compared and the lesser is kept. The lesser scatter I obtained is 0.06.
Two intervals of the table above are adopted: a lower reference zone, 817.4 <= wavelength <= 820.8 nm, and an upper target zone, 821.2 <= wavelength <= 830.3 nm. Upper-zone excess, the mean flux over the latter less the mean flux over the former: 0.0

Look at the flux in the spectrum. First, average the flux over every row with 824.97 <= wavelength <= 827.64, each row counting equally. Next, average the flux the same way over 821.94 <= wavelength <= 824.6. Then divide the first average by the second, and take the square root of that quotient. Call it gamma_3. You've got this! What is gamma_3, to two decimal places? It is 1.00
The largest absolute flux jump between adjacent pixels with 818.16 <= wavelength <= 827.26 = 0.54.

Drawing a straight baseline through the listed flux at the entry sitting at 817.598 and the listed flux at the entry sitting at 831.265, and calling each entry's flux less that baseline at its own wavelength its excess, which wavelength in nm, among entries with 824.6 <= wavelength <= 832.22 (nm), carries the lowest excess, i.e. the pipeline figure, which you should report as 827.827 nm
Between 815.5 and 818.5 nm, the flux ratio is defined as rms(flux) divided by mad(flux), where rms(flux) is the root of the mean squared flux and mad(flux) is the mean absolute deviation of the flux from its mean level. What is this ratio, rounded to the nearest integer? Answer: 130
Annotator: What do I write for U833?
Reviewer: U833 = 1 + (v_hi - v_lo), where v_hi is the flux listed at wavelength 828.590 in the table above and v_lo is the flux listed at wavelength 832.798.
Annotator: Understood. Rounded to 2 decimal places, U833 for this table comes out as 1.32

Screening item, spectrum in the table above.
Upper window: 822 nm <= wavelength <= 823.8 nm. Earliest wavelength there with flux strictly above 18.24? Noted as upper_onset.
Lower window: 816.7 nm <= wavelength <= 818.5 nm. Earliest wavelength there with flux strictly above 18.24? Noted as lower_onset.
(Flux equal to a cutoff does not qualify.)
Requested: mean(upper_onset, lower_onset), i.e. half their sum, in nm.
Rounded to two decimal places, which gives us 820.24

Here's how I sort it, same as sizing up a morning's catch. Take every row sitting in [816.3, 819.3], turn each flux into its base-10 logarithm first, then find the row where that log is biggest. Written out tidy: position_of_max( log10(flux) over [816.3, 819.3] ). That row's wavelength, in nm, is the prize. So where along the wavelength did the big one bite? 817.221 nm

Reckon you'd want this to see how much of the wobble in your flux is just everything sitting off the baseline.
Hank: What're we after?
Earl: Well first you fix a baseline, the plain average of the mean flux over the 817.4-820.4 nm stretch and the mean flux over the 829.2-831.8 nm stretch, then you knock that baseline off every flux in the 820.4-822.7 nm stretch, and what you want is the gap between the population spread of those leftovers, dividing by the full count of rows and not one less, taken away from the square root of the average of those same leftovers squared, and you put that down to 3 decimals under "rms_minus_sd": 0.001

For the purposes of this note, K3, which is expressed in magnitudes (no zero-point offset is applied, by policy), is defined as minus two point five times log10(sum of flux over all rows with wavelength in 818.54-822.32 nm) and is -5.65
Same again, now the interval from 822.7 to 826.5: -5.66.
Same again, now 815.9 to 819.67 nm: -5.66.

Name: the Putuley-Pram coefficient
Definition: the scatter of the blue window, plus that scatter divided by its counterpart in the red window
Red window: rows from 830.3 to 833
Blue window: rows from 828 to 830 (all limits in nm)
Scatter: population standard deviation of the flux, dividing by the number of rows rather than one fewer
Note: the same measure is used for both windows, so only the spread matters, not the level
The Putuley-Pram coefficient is 0.60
